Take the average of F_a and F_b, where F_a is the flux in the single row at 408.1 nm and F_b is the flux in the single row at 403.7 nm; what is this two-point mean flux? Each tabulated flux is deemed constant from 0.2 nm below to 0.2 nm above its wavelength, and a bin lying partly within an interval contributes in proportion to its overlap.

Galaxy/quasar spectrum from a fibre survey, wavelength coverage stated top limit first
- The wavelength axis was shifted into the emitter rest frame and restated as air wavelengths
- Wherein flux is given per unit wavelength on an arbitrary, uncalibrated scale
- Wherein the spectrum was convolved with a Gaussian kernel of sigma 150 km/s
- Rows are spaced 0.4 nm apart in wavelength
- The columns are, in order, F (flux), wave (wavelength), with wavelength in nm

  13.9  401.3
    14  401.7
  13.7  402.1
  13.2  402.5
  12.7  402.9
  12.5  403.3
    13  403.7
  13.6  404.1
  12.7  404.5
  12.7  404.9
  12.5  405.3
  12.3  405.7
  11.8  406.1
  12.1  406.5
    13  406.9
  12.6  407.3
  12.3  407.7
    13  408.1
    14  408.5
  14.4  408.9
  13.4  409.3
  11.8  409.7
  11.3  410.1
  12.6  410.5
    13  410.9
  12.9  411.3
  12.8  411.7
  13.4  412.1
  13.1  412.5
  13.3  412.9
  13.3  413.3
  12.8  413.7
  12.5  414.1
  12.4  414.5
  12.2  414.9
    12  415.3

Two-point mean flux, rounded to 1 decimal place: 13.0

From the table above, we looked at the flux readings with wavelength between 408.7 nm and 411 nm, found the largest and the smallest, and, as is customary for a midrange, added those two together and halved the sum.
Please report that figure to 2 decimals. 12.85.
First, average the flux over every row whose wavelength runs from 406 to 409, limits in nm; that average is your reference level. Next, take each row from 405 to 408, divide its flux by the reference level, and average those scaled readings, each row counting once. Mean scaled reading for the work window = 0.96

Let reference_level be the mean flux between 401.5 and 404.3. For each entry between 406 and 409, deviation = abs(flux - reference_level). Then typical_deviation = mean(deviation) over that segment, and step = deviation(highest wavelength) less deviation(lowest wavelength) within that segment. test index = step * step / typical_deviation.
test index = 0.1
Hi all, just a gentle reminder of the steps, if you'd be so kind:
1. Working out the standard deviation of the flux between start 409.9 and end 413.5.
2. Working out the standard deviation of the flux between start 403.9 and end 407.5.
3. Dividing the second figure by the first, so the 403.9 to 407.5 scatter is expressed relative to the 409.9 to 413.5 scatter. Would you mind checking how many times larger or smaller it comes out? 0.82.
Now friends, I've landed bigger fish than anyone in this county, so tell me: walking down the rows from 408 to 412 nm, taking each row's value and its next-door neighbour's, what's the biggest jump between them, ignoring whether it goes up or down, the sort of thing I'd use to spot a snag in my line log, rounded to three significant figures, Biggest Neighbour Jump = 1.60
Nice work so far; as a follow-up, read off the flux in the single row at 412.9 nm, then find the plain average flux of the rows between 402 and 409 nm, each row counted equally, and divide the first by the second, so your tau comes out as 1.03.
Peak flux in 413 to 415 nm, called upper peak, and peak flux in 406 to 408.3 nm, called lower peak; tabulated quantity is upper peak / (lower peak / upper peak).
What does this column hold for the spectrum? 13.6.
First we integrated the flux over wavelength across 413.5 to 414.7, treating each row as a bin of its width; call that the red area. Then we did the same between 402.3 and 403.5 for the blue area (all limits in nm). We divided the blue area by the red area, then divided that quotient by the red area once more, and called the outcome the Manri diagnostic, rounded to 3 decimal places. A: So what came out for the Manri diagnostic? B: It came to 0.068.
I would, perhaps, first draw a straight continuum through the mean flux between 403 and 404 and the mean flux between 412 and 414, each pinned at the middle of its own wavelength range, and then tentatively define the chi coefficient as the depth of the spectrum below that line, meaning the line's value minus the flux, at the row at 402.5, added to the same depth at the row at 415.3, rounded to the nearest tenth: 0.8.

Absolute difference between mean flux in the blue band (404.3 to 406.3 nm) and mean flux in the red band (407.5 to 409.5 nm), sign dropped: 1.02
